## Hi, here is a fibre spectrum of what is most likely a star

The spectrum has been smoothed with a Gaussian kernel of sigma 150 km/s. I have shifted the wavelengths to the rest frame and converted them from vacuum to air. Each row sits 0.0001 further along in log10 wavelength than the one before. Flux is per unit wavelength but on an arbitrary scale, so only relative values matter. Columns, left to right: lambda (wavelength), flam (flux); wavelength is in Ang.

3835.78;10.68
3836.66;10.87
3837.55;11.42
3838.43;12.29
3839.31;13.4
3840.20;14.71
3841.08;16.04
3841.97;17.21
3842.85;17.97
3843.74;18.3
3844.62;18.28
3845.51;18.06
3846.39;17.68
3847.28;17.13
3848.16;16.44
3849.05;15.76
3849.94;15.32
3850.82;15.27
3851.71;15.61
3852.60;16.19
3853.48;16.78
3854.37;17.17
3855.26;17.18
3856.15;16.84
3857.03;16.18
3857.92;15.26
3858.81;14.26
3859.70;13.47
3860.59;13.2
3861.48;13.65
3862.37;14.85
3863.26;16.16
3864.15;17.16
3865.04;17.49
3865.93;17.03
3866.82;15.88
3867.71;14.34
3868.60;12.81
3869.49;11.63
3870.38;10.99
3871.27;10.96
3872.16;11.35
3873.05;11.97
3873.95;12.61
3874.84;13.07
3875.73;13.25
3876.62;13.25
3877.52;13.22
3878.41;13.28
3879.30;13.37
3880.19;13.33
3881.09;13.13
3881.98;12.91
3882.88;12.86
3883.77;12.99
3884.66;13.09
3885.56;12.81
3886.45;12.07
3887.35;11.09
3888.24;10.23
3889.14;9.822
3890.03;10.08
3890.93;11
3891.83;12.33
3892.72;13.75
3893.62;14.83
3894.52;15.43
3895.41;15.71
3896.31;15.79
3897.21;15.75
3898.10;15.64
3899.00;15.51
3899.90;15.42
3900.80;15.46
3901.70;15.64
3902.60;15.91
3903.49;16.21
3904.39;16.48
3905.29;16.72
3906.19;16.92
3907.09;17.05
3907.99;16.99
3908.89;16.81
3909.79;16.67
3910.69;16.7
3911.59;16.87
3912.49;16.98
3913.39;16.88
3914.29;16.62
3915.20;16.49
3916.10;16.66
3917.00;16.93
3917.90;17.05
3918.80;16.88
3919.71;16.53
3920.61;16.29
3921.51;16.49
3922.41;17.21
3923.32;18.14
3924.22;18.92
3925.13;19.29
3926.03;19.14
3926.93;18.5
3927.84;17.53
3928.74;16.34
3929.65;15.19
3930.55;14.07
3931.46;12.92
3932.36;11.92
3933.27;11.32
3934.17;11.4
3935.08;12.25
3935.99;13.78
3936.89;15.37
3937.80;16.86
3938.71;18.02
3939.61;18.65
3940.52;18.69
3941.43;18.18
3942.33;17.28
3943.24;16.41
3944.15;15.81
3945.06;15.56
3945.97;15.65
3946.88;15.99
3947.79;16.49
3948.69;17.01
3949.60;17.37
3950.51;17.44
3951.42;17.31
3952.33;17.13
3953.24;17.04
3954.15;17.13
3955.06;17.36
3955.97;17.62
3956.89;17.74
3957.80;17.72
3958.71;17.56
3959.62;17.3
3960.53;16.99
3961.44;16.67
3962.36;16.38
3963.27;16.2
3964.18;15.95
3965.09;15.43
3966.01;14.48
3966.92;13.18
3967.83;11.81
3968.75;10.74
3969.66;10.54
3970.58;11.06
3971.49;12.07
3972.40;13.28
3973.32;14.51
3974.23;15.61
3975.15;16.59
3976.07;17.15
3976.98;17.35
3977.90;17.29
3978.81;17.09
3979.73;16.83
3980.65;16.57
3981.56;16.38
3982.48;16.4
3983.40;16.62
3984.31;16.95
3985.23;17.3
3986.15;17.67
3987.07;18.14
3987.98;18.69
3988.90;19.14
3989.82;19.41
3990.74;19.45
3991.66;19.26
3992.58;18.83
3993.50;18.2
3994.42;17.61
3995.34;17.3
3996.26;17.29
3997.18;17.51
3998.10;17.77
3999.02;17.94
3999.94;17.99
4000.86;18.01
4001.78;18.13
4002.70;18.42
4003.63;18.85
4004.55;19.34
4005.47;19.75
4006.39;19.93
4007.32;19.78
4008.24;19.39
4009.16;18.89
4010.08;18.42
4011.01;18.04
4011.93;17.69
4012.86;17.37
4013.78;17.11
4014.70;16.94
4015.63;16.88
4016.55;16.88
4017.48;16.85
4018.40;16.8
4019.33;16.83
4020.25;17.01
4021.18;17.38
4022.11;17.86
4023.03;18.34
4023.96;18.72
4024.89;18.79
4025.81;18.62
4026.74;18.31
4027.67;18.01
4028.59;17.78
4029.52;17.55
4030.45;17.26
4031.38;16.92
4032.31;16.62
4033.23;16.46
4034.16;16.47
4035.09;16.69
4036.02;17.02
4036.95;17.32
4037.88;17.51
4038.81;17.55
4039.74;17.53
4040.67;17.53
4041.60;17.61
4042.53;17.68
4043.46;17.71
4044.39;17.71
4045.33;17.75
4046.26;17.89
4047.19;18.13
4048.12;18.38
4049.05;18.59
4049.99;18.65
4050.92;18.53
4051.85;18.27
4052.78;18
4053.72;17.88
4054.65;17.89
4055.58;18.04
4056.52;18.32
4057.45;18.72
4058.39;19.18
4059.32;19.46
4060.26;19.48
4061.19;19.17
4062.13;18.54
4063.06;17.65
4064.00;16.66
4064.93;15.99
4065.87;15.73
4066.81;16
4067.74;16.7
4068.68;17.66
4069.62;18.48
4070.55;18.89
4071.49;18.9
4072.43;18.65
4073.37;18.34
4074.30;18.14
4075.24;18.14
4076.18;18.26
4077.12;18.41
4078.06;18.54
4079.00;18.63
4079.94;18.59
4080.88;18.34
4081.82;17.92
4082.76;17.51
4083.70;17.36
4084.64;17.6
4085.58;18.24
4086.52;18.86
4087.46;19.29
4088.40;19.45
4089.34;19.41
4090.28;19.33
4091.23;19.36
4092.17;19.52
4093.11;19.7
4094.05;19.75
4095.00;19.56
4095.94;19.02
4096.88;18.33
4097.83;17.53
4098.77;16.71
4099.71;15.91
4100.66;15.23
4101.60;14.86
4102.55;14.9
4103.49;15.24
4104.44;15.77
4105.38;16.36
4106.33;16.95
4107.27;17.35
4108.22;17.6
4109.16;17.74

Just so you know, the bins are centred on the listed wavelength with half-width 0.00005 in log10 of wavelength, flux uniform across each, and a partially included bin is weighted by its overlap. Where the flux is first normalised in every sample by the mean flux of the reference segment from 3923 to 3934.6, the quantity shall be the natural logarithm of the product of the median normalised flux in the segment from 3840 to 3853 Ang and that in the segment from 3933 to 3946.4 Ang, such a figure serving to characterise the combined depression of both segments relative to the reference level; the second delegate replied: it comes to 0.05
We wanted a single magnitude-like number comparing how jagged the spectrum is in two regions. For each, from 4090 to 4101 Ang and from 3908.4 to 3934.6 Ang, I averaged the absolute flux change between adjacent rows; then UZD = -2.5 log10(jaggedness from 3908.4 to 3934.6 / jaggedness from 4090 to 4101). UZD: -0.06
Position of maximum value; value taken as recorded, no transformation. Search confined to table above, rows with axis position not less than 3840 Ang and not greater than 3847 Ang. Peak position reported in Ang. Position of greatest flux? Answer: 3843.74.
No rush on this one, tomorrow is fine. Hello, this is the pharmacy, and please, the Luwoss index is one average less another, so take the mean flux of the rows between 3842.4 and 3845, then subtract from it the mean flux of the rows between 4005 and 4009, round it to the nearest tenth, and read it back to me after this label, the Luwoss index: -1.5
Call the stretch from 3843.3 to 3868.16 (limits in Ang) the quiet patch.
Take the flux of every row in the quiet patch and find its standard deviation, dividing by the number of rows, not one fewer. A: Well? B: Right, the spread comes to 1.4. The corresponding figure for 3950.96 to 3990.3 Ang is 2.2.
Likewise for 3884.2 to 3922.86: 2.2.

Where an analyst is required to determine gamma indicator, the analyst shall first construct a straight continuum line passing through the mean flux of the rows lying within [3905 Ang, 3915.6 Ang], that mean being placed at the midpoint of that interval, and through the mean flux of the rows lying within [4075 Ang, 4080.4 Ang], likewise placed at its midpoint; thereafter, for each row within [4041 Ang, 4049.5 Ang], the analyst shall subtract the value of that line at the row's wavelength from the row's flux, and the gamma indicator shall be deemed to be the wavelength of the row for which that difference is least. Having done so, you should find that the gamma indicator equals 4041.60 Ang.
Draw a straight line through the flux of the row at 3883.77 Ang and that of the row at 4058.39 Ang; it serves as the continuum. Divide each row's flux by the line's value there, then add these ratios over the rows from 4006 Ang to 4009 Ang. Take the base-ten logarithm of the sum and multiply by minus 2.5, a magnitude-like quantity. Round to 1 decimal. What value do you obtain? -1.3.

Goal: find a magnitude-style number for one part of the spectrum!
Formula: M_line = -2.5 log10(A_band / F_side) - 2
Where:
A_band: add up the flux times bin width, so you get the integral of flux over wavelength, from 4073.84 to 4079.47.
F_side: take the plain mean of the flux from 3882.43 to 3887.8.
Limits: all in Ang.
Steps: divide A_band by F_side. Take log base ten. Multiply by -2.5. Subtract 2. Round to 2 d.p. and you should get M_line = -4.29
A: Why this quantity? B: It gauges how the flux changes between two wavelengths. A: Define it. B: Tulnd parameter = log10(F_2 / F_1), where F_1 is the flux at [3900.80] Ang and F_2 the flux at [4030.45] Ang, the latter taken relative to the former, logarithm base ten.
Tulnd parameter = 0.048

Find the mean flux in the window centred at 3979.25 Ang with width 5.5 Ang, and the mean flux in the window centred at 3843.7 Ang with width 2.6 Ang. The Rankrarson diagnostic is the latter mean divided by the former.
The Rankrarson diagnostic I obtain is 1.07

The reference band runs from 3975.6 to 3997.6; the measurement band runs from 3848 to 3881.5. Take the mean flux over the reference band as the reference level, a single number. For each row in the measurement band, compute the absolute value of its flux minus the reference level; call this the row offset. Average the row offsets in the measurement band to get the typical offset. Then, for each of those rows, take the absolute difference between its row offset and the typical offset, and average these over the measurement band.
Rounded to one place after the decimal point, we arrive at 1.7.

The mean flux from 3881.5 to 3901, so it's 13.4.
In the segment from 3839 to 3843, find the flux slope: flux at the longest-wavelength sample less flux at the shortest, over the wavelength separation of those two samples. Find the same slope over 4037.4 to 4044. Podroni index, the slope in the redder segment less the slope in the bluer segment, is -1.3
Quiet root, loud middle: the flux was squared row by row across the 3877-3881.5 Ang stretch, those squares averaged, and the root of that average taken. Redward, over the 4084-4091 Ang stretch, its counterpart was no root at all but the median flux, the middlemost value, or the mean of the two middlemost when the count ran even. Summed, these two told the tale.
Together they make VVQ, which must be 32.6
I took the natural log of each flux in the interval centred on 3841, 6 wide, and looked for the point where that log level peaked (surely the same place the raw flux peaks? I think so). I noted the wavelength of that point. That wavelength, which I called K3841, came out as 3843.74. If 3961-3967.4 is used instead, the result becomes 3961.44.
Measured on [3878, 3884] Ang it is 3879.30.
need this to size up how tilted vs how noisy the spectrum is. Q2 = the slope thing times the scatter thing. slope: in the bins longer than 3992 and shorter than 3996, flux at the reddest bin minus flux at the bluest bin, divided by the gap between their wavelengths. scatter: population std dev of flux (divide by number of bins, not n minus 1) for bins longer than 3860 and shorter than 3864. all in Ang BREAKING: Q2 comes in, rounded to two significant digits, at -0.64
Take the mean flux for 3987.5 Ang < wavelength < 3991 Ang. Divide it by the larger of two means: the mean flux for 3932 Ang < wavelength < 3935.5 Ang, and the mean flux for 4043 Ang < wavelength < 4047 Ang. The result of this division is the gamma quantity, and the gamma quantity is 1.08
